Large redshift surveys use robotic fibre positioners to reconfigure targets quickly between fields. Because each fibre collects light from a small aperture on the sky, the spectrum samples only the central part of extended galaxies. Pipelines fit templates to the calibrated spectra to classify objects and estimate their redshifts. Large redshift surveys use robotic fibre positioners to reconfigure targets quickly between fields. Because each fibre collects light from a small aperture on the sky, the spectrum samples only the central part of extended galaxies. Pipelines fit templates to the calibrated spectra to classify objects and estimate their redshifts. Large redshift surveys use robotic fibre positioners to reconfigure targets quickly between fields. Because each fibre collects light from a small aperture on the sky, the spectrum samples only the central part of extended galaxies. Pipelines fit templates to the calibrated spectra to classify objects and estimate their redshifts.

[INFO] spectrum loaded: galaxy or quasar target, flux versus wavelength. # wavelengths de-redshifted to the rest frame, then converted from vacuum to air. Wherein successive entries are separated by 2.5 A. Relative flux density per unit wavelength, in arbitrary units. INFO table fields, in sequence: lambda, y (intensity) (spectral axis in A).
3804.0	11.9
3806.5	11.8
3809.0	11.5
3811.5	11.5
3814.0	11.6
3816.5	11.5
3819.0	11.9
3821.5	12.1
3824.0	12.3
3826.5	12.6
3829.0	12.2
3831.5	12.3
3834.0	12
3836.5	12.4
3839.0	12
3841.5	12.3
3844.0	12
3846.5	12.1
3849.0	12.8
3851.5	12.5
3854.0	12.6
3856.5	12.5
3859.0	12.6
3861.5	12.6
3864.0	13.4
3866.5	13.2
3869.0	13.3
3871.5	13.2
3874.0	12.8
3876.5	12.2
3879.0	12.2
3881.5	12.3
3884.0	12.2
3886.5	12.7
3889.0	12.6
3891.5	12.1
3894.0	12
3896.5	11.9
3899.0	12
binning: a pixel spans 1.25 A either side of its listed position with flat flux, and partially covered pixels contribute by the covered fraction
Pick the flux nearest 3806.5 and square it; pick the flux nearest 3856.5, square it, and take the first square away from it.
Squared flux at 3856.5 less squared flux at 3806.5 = 17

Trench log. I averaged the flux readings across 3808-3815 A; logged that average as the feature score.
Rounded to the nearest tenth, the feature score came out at 11.5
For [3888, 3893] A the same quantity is 12.3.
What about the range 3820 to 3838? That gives 12.3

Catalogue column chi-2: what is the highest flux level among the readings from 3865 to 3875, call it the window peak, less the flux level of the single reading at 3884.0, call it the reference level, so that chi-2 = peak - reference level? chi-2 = 1.1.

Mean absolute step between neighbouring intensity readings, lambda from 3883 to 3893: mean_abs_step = 0.37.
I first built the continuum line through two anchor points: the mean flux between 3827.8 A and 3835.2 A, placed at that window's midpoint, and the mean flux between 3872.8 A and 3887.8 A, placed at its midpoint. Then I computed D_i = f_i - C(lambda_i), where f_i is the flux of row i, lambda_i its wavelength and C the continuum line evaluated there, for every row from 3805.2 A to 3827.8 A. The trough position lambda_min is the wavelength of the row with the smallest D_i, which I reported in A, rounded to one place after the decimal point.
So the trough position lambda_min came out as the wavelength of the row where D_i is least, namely 3816.5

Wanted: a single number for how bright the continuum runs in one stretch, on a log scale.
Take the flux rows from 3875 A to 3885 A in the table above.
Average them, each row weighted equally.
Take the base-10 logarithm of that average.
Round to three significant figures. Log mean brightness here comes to 1.09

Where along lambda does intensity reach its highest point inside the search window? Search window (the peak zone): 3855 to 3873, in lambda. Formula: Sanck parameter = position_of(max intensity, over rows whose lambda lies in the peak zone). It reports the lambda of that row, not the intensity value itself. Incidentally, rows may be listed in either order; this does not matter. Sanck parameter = 3864.0 A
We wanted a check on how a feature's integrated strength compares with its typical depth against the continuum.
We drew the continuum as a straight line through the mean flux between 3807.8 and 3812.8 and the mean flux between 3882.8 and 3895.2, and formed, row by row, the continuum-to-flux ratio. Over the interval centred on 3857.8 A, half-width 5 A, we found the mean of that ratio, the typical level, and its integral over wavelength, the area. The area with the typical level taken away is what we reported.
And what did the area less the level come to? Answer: 8.6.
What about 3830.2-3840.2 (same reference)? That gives 8.7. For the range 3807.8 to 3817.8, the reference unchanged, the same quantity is 9.0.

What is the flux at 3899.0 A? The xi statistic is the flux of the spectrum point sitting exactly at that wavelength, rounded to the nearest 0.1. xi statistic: 12.0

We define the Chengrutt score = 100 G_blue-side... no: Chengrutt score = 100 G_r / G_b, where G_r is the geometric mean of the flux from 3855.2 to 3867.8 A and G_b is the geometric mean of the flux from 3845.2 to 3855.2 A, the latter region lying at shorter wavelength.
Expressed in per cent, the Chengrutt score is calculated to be 103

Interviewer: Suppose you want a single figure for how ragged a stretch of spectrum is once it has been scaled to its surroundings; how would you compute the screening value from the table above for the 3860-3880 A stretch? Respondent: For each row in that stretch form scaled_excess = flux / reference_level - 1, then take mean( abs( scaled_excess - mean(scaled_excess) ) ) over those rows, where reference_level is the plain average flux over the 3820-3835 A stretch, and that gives 0.034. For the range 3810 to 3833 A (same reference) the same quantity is 0.027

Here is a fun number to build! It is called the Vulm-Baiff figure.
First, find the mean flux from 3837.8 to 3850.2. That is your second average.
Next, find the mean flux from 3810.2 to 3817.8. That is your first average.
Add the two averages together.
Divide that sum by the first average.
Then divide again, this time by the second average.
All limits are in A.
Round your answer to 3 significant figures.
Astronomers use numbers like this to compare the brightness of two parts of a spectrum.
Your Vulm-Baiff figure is 0.168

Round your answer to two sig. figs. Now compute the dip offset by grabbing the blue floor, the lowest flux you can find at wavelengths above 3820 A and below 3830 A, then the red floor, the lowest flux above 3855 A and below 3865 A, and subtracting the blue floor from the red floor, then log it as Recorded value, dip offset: 0.40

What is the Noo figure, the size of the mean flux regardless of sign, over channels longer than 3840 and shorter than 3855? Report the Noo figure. 12.4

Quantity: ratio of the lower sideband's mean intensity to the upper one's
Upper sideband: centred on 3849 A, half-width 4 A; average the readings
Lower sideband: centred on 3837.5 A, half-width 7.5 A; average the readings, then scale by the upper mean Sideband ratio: 0.98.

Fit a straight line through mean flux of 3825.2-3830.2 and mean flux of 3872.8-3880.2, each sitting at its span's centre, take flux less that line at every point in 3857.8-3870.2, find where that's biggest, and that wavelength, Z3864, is 3864.0 A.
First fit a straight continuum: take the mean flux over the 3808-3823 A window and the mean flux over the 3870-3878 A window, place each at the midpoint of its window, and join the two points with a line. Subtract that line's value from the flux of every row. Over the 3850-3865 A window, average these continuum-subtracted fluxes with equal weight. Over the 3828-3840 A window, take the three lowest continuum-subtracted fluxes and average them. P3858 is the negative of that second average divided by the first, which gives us -0.2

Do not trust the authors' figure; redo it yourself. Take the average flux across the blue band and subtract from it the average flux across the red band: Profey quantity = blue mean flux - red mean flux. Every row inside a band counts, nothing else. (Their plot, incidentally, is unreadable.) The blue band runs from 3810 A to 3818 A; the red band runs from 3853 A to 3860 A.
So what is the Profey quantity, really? -1.0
